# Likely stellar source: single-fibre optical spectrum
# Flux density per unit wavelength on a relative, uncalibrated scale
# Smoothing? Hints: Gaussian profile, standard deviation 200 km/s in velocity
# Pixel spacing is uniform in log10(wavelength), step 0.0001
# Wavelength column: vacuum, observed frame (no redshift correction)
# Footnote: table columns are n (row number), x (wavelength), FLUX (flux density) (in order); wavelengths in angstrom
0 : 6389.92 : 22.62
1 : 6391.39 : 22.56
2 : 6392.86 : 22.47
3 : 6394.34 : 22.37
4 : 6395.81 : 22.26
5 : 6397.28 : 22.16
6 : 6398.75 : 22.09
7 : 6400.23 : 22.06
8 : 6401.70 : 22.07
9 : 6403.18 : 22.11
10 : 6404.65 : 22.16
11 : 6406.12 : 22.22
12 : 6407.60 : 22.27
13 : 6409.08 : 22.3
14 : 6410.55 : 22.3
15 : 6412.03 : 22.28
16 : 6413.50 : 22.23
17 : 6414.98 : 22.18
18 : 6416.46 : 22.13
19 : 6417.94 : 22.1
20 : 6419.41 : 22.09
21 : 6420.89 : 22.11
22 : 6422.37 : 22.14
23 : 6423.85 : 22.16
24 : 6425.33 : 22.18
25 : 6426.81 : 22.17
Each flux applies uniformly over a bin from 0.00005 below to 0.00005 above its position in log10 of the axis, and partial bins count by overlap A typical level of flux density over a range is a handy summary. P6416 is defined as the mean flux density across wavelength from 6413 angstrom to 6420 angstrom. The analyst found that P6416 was 22.1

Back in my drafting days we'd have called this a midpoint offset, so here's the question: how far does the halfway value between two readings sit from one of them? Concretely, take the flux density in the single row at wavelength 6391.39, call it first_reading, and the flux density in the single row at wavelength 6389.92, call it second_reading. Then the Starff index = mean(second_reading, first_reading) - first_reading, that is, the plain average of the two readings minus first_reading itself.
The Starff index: 0.030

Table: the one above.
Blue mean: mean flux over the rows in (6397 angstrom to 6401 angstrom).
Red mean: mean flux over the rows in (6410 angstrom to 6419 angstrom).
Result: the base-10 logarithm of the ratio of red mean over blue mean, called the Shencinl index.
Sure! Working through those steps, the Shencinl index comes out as 0.002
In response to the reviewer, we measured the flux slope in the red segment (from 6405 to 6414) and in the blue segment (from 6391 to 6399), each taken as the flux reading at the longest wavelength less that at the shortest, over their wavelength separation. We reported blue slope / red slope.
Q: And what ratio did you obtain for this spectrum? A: -47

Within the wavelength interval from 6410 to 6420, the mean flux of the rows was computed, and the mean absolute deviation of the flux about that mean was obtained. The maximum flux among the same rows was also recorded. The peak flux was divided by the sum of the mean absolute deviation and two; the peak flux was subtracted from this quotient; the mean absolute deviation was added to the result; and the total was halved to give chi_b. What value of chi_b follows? -5.73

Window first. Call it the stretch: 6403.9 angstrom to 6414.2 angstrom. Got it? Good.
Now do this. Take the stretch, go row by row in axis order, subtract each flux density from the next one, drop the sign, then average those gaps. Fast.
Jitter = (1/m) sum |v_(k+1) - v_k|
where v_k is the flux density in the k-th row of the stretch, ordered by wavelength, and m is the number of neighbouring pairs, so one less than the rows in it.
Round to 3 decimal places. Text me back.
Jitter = 0.035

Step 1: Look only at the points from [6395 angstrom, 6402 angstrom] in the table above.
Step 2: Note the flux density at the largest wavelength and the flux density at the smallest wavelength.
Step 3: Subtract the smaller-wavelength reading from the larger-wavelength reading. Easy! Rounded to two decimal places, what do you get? -0.19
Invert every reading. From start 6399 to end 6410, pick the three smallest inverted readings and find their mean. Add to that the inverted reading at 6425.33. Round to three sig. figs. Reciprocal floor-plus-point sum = 0.0900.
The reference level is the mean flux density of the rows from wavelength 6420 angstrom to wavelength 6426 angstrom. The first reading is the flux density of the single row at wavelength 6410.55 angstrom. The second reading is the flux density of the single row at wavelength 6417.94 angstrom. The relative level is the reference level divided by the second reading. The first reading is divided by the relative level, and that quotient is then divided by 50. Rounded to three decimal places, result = 0.445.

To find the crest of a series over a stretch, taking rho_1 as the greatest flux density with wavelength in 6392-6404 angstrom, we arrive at 22.47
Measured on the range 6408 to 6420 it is 22.3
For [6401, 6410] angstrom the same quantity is 22.3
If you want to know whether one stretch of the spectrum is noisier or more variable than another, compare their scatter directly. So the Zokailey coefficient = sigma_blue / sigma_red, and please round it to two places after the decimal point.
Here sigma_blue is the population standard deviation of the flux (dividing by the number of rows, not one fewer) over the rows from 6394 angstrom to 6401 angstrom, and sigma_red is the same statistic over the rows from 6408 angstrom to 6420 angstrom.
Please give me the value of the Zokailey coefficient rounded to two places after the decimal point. 1.38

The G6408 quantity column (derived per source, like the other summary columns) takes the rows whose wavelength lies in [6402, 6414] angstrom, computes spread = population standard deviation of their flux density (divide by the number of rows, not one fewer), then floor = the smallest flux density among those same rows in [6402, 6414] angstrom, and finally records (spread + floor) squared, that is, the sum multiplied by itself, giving 492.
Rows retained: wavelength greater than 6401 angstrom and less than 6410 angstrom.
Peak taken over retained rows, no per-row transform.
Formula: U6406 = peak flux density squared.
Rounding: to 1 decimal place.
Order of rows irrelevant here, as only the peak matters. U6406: 497.3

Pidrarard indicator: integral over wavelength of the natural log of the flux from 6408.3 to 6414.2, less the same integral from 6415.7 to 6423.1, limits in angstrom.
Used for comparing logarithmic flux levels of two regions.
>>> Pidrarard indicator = -4.6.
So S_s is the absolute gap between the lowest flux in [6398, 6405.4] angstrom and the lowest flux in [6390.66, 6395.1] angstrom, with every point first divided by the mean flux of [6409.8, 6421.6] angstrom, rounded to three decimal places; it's 0.014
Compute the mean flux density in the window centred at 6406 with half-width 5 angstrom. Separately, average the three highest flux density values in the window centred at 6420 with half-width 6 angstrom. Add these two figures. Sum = 44.38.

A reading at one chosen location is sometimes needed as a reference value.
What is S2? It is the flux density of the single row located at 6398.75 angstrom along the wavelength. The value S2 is 22.09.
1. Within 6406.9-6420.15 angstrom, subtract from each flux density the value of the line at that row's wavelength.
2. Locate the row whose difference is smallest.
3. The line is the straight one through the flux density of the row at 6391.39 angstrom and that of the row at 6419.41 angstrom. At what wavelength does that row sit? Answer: 6407.60 angstrom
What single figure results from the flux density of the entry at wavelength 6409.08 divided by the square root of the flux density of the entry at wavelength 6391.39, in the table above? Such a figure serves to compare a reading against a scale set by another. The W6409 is 4.695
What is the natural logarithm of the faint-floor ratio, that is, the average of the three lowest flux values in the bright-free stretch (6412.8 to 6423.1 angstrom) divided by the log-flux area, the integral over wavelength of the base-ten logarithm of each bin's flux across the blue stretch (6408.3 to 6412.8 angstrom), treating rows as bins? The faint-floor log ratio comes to 1.3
